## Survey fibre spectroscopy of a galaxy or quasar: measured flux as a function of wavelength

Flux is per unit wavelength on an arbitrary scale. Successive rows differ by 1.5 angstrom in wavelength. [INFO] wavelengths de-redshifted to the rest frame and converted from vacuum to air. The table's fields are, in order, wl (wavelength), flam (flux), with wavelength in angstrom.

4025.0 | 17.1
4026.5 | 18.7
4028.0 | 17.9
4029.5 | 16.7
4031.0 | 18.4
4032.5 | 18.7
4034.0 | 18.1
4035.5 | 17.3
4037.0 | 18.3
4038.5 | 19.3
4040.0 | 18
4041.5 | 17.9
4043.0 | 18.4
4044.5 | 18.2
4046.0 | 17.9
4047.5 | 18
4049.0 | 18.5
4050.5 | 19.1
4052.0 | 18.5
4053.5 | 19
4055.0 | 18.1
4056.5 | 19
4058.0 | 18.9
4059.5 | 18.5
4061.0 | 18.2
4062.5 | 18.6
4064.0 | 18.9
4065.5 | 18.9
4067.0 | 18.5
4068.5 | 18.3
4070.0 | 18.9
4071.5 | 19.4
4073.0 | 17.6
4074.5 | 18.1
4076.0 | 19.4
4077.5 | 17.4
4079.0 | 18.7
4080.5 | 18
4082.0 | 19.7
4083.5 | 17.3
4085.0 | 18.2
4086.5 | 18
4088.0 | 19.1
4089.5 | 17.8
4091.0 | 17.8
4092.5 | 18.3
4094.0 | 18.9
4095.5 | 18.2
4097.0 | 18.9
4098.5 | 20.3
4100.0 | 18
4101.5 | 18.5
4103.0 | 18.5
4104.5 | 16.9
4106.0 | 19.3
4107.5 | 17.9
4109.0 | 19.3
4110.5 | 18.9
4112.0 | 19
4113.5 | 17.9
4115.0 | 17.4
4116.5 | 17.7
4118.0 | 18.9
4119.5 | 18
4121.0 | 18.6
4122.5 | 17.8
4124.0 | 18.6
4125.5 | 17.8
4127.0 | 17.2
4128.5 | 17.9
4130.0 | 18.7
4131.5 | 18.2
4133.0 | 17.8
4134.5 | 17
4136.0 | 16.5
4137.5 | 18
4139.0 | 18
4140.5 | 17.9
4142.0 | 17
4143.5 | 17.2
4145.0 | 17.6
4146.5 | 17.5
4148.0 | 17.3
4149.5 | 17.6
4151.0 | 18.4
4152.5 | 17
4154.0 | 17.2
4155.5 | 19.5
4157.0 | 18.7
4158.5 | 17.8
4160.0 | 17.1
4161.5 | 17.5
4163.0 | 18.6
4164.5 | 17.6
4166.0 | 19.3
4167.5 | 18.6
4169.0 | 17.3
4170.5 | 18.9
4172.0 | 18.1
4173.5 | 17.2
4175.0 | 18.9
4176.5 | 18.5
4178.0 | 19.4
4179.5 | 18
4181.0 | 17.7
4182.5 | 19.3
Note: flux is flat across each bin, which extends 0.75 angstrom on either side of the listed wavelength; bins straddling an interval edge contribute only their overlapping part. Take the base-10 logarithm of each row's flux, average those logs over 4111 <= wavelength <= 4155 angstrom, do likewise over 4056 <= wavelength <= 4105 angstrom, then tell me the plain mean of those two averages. 1.258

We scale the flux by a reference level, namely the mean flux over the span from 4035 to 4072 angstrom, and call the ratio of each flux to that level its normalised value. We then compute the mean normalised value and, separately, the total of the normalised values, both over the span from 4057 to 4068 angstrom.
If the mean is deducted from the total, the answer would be 6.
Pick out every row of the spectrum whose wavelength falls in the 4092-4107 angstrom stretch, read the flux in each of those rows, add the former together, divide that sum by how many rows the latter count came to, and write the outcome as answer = 18.6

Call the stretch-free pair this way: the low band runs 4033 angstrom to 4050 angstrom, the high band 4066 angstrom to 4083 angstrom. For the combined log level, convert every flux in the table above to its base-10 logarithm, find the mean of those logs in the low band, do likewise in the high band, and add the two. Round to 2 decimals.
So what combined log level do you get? 2.53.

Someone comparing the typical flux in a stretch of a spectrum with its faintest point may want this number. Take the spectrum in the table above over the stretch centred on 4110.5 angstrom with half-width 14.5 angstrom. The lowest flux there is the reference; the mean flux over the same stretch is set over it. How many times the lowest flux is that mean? 1.09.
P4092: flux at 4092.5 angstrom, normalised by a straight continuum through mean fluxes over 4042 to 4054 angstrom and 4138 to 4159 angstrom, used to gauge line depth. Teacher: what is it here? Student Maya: 1.01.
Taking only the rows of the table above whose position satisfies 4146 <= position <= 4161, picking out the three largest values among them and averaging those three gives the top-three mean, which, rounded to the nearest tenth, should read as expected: 18.9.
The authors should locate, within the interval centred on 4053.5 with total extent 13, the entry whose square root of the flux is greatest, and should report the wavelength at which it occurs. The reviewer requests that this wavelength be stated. 4050.5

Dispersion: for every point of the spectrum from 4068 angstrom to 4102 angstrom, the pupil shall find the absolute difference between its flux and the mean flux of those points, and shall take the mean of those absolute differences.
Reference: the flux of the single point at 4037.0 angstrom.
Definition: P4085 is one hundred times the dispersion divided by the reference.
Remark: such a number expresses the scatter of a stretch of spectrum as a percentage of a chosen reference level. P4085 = 3.4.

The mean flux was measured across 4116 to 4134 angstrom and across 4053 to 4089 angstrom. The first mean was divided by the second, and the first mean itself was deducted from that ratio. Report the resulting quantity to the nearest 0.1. -17.1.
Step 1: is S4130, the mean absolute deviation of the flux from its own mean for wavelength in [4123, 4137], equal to 0.56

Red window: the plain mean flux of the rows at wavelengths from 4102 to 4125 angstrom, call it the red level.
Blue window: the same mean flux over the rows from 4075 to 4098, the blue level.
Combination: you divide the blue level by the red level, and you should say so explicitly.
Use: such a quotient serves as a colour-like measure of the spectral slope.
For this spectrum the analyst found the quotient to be 1.00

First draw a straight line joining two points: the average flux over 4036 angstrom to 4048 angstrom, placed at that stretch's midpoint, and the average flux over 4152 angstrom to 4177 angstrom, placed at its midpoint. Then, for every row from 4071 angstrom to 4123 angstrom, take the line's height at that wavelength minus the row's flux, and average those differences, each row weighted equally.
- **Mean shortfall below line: -0.2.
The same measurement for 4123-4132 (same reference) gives 0.1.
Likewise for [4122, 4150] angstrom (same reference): 0.5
